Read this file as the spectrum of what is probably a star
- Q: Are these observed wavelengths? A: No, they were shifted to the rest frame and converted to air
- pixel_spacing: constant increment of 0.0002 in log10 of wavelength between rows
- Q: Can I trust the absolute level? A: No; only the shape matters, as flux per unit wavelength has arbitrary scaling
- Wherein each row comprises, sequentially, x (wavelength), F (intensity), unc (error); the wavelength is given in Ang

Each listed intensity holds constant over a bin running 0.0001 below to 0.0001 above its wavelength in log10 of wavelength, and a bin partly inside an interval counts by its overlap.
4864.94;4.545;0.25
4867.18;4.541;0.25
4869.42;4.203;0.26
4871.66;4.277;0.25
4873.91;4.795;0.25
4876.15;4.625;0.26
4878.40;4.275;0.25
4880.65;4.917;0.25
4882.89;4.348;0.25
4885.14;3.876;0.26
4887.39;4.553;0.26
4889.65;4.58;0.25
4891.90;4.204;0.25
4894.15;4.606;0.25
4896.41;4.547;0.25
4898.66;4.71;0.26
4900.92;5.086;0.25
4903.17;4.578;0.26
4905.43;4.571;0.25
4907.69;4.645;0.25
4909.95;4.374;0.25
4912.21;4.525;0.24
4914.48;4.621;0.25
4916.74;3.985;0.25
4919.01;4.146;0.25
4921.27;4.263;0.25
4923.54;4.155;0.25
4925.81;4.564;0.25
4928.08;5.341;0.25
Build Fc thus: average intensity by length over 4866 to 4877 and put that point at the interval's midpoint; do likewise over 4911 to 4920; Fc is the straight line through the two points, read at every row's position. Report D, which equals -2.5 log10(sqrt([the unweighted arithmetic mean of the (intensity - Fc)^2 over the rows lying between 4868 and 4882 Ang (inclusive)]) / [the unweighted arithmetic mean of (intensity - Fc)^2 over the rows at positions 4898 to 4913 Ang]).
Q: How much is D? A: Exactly -1.0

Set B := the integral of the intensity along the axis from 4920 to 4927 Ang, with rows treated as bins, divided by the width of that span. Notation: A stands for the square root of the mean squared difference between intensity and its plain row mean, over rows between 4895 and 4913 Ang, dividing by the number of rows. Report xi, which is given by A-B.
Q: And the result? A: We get -4.14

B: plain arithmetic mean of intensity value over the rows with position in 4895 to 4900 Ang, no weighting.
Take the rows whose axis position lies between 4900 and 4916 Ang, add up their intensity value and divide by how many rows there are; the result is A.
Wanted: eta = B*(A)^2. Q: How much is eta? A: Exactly 99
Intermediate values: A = 4.63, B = 4.6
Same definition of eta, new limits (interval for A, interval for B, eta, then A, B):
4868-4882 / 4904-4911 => 92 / 4.52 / 4.5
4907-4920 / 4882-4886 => 79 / 4.38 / 4.1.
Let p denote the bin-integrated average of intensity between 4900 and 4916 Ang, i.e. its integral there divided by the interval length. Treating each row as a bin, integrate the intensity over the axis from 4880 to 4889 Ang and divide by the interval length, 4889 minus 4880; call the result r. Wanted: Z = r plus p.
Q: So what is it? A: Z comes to 9.01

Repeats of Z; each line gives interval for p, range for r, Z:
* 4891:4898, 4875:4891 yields 8.93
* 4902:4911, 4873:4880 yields 9.13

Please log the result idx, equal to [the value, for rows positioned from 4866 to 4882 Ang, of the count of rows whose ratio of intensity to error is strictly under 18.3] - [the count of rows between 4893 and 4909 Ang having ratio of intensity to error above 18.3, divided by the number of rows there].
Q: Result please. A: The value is 4.57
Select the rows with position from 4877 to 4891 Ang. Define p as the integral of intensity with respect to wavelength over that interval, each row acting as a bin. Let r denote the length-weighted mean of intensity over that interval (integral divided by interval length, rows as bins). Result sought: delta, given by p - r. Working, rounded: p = 62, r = 4.42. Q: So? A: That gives 58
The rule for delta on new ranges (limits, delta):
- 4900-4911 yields 46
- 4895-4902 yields 29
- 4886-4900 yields 59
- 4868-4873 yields 17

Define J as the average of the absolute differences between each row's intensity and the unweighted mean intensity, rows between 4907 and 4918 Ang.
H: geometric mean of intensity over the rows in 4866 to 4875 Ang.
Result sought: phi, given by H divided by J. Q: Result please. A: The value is 22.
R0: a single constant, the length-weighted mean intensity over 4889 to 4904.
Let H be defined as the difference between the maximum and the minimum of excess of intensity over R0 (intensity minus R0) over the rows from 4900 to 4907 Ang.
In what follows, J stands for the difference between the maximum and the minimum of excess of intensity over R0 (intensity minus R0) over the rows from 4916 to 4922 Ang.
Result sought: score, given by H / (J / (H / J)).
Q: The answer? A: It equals 3.4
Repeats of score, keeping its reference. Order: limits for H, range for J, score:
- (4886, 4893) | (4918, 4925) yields 10.3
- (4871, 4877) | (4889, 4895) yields 1.7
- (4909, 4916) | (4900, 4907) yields 0.2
